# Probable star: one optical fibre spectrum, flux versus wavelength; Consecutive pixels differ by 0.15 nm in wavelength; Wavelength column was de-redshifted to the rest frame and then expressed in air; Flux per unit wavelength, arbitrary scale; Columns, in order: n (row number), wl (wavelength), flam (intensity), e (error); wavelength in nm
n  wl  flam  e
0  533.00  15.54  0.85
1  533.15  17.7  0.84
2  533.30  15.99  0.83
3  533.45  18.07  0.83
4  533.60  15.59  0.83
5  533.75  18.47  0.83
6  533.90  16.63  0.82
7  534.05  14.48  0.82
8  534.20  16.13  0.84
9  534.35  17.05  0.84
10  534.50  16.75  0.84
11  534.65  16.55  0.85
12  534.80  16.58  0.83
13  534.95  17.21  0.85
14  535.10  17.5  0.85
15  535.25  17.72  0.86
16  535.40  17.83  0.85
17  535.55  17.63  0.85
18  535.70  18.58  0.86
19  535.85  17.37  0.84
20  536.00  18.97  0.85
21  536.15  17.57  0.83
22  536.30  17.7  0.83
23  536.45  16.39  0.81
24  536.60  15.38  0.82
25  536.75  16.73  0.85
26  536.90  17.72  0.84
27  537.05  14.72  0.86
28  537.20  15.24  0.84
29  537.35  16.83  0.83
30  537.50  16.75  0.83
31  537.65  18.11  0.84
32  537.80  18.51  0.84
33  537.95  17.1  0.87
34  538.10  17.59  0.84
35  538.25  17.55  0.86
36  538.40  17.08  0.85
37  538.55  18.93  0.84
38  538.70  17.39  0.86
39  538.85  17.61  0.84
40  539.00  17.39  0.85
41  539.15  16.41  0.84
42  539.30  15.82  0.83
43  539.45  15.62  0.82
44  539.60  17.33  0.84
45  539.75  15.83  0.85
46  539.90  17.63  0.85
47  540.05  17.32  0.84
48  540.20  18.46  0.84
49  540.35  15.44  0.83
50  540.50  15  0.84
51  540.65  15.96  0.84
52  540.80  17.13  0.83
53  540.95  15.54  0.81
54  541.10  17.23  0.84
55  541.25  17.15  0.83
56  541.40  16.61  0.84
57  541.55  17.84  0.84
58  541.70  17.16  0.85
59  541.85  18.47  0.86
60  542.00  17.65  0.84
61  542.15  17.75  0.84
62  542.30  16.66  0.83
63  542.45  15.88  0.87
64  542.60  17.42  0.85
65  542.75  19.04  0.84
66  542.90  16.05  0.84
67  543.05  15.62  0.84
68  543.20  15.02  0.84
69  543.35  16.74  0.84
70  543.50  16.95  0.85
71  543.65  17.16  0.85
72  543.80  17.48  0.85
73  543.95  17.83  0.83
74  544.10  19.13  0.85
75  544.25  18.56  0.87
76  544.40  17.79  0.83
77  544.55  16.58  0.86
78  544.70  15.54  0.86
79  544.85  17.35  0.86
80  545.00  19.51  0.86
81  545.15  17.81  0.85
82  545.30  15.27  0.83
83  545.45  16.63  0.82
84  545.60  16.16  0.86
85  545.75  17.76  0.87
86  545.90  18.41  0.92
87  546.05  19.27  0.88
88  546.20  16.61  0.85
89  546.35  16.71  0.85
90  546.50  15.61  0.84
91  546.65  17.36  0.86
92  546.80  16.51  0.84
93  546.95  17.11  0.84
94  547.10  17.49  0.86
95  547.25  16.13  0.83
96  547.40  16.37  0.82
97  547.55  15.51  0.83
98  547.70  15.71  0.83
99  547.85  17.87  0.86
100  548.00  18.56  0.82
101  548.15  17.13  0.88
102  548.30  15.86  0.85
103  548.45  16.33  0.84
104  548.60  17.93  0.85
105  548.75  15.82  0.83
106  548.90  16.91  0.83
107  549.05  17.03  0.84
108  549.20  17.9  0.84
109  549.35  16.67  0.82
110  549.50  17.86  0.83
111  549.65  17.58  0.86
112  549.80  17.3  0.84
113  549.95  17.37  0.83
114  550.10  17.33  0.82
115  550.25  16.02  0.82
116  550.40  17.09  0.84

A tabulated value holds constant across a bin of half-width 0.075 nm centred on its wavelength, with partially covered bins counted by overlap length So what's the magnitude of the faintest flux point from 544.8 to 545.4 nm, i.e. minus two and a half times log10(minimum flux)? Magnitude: -2.96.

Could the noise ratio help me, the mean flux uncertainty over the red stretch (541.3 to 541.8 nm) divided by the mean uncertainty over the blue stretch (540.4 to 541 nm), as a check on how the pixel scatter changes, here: 1.02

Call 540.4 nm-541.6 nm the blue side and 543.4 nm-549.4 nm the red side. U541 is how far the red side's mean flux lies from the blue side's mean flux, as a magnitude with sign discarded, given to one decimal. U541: 0.6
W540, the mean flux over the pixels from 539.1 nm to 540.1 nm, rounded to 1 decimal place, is 16.6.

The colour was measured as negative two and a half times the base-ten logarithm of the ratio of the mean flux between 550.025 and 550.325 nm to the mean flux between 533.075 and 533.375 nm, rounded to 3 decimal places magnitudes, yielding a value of 0.011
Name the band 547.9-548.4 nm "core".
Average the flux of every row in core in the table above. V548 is 17.2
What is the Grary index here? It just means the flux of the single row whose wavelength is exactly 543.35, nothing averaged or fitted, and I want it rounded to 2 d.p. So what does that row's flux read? 16.74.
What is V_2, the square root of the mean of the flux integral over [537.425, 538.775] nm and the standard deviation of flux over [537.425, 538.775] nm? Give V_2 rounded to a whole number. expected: 4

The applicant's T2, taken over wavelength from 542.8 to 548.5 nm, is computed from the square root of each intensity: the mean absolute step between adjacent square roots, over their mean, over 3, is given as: 0.0101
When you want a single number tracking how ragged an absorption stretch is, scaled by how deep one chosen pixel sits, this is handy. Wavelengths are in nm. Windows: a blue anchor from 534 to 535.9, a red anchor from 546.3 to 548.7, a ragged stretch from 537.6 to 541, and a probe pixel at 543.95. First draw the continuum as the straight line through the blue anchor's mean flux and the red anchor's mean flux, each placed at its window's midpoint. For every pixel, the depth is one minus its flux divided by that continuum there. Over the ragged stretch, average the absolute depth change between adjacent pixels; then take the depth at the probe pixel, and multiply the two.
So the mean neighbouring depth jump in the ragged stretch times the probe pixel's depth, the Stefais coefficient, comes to -0.0035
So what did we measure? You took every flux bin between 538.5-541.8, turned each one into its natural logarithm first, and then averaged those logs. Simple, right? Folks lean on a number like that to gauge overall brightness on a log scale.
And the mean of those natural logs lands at 2.82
